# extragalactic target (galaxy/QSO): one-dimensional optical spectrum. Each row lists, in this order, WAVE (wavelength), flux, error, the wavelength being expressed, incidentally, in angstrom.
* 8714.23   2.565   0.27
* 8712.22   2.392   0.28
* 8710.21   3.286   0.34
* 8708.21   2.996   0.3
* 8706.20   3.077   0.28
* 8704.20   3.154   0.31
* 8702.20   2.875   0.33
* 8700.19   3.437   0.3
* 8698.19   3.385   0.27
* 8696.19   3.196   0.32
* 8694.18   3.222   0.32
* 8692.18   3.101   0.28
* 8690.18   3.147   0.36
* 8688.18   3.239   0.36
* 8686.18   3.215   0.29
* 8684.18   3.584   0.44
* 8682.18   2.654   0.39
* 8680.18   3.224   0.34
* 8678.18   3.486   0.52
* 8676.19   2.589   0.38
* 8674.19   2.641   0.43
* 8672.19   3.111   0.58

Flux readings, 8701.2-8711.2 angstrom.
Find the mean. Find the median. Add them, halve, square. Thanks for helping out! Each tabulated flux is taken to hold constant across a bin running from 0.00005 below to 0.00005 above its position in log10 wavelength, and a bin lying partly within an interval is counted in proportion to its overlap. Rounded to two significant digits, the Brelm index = 9.5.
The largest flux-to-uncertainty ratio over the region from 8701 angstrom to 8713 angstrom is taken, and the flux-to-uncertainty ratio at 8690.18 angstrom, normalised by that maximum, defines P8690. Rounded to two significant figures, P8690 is 0.80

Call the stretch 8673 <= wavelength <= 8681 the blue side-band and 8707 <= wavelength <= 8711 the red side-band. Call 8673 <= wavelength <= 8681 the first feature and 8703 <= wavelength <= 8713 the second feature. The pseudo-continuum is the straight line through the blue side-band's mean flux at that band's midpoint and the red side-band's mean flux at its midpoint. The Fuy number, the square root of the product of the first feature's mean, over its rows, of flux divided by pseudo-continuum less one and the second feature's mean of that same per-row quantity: 0.004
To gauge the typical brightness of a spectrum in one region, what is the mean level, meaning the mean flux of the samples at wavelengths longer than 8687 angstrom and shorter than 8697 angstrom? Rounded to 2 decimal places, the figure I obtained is 3.18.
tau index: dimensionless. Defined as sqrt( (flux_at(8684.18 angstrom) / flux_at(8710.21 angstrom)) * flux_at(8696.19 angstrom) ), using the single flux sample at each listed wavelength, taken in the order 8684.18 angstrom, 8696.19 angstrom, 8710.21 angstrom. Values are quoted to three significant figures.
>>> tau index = 1.87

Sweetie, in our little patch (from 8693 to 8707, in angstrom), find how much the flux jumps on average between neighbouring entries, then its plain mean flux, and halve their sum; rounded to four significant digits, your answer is 1.695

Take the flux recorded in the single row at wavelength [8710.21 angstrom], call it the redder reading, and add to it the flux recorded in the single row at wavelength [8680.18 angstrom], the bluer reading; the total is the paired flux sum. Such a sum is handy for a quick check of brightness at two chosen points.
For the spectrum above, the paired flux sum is 6.5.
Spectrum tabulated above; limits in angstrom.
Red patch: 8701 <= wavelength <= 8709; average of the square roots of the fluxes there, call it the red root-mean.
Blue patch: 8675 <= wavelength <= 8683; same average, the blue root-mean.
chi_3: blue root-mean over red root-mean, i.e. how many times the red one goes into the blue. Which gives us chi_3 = 0.99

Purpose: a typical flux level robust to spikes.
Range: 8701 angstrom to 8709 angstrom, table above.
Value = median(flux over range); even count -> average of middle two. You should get 3.04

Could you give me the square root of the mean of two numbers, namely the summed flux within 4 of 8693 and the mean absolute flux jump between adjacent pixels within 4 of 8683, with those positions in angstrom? 2.58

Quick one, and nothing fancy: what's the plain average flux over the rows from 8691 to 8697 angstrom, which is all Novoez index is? 3.17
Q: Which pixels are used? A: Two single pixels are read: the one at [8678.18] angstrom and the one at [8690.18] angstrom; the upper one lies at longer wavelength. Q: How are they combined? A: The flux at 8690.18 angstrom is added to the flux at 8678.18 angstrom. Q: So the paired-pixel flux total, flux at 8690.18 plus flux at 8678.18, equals 6.63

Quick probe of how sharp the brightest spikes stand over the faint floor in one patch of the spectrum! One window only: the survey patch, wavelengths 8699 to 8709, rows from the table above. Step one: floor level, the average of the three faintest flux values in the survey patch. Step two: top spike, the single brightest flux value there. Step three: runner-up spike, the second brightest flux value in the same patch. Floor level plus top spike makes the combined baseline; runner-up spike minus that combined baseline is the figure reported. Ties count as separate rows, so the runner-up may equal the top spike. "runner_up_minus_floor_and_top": -3.27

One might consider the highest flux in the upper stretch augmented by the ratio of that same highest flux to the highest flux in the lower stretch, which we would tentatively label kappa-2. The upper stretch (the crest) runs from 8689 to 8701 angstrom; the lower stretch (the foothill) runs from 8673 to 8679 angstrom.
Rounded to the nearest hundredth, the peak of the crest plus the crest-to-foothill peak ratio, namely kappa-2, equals 4.42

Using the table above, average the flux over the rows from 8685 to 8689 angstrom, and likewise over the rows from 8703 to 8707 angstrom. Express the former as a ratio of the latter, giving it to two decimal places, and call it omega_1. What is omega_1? 1.04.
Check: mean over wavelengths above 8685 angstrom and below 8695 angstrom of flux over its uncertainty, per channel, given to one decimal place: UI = 10.0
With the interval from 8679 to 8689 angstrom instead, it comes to 8.9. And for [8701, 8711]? 9.9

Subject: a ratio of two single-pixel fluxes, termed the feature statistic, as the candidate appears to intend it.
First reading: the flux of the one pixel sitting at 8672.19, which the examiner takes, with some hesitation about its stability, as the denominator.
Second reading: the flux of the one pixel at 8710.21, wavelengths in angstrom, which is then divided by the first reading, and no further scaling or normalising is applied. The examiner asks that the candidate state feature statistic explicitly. 1.06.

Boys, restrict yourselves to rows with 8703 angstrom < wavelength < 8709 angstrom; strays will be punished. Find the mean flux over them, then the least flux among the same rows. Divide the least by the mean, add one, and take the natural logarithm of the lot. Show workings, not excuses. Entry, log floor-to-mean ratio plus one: 0.680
